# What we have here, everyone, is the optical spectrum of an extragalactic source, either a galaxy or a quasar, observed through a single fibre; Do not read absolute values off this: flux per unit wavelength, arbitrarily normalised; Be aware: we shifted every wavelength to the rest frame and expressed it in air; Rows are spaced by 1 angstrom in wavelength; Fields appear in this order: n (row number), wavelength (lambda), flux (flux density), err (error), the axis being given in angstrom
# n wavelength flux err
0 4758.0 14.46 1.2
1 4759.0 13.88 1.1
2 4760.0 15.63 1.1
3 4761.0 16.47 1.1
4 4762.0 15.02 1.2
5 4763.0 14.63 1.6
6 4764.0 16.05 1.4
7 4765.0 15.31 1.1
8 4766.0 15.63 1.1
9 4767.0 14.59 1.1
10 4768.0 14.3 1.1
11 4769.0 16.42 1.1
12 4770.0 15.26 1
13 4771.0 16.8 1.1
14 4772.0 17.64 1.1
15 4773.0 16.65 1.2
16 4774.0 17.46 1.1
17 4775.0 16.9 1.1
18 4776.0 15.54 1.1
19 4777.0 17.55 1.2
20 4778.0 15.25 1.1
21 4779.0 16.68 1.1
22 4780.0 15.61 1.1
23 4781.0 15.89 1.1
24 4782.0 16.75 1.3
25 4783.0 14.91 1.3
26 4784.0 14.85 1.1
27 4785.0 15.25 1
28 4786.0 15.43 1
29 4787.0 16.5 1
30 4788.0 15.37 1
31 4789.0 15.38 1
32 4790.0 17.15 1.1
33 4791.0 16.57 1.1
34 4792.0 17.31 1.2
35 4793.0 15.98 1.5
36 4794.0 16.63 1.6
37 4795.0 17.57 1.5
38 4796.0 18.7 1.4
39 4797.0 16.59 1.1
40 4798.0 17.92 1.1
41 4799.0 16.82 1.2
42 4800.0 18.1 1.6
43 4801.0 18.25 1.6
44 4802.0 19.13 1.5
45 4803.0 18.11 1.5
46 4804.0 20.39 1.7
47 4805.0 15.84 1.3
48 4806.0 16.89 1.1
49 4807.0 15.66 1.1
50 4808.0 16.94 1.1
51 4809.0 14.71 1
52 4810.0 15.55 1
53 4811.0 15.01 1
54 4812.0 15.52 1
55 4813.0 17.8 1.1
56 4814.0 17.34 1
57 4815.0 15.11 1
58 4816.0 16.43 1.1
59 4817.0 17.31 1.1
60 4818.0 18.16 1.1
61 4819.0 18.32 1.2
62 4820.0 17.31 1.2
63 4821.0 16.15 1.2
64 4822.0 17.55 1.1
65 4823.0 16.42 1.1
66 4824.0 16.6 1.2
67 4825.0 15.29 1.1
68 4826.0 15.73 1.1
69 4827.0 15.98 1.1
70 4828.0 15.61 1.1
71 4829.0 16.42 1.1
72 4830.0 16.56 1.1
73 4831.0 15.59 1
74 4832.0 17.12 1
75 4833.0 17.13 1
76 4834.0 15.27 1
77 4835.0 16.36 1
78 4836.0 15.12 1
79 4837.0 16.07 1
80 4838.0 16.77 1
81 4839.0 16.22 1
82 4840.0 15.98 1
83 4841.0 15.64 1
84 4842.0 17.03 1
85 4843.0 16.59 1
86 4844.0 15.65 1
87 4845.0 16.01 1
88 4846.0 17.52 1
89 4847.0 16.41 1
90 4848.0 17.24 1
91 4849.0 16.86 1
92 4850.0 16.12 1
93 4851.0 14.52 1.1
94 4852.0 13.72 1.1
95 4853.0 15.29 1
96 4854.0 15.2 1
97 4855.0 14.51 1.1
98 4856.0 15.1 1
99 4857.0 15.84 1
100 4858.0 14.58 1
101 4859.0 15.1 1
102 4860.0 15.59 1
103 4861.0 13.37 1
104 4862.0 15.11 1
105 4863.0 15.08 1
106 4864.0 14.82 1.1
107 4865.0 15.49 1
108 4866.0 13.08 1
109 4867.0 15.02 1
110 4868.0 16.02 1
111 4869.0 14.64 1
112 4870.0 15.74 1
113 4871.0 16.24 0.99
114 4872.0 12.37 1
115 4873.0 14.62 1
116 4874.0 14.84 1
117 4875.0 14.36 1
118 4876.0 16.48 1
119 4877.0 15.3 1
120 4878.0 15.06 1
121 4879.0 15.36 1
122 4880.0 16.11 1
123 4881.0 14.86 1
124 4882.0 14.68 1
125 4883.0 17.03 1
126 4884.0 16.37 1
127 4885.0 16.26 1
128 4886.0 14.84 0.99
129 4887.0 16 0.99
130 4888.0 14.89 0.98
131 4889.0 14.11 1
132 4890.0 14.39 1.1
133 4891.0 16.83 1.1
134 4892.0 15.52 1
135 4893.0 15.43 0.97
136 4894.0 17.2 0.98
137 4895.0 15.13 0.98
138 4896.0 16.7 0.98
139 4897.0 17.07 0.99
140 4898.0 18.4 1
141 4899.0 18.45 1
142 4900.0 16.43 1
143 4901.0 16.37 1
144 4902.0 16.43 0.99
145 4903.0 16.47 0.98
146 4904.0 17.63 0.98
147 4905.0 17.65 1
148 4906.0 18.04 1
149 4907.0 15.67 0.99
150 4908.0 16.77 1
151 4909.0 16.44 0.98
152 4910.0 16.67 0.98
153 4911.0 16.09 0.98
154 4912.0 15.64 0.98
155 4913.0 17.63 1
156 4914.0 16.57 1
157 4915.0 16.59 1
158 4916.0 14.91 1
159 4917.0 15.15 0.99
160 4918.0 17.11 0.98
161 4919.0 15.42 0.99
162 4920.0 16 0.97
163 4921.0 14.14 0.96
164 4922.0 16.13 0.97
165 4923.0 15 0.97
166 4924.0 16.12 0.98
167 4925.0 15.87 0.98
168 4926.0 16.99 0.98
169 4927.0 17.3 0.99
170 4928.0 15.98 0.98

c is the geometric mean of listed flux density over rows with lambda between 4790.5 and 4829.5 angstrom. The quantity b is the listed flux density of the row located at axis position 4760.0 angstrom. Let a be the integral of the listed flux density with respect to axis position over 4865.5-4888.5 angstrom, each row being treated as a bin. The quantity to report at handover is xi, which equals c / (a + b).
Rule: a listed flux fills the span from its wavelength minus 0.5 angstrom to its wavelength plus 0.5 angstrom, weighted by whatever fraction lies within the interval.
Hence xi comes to 0.05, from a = 350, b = 15.63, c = 16.8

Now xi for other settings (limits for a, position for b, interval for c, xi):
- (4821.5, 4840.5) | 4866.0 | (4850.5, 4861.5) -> 0.05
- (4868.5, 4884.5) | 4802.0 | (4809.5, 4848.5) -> 0.06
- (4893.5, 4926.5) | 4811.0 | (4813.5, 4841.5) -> 0.03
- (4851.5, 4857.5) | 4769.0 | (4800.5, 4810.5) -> 0.16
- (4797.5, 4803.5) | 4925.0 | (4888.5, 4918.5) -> 0.13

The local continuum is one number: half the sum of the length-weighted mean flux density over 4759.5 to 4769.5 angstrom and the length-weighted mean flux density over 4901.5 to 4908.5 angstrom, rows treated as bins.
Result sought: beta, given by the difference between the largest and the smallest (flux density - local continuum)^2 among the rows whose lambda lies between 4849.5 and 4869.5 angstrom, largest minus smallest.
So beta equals 9.6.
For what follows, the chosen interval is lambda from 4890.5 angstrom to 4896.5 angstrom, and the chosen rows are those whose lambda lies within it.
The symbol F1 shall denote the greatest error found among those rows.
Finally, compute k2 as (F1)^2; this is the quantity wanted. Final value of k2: 1.21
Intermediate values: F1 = 1.10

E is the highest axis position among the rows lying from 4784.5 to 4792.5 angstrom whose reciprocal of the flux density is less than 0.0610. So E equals 4792.0 angstrom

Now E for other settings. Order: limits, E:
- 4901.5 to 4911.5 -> 4910.0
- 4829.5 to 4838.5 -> 4838.0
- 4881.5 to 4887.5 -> 4883.0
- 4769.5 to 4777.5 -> 4777.0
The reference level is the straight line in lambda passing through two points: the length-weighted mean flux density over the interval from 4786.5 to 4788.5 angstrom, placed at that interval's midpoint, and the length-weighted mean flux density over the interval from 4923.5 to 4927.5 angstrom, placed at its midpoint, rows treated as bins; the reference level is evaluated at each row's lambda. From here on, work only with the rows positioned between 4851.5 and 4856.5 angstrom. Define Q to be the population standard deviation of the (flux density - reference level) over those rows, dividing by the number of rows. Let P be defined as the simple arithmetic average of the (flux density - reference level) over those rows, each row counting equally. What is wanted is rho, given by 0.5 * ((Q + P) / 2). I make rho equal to -0.22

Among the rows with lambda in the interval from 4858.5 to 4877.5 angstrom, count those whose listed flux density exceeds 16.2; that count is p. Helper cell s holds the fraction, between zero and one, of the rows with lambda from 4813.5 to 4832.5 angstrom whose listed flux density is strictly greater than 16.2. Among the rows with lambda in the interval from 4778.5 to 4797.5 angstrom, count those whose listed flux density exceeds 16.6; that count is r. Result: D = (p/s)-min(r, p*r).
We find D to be -4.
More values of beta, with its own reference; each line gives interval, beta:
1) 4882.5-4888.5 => 1.8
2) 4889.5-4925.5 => 5.2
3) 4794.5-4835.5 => 17.7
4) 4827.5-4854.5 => 6.0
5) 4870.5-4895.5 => 14.5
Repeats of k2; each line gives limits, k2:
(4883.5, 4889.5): 1.00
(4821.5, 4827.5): 1.44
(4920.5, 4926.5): 0.96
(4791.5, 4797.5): 2.56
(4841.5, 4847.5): 1.00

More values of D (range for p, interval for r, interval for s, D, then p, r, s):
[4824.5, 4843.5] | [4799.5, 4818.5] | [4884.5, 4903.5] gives 5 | 9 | 11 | 0.579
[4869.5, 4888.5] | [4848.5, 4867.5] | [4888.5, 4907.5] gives 6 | 5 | 1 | 0.684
